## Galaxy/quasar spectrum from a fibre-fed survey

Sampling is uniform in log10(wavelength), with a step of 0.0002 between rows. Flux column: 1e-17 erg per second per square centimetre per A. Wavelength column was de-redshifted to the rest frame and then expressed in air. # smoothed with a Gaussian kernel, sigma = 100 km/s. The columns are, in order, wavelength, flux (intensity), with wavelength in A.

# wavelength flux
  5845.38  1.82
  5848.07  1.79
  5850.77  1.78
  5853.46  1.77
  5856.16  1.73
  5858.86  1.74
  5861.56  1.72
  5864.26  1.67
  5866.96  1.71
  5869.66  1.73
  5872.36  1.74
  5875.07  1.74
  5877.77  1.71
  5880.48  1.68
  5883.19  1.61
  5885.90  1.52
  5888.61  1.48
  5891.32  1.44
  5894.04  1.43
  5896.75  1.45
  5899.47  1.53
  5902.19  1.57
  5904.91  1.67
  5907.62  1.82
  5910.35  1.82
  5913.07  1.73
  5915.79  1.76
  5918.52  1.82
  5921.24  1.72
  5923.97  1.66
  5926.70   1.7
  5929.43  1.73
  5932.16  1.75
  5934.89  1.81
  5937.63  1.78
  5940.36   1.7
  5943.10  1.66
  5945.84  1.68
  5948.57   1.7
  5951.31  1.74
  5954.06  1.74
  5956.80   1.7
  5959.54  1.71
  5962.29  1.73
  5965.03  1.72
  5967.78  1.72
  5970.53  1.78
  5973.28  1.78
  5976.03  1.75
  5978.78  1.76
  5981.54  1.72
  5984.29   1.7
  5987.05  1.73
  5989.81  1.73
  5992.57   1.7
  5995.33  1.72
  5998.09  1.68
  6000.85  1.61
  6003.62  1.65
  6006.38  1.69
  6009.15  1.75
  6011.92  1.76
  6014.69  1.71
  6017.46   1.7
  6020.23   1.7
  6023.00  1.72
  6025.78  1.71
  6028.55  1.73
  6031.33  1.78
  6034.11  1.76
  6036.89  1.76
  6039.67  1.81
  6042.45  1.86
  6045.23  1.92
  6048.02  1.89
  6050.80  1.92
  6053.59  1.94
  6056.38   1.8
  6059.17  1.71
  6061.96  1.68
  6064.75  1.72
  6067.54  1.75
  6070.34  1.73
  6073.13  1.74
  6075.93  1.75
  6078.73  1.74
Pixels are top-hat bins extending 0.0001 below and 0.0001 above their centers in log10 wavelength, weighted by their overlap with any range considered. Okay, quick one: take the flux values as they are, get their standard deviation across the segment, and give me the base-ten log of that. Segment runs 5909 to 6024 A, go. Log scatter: -1.36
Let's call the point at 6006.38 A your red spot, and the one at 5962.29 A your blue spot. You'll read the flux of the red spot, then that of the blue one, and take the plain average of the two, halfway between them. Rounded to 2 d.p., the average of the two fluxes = 1.71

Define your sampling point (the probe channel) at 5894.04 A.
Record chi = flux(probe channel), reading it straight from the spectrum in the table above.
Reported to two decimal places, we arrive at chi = 1.43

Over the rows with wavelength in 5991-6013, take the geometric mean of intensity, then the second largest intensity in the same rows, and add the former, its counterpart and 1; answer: 4.44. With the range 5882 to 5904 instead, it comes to 4.07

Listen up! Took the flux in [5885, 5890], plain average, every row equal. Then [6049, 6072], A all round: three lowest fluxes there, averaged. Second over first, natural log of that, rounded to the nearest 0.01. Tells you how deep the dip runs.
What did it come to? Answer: 0.13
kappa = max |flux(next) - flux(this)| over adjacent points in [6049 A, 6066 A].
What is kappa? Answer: 0.14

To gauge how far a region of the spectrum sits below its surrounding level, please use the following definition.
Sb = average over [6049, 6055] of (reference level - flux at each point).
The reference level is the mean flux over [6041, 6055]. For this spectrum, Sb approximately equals -0.02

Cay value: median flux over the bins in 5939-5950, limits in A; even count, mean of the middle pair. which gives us 1.69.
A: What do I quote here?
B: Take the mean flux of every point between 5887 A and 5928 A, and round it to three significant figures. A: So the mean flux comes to 1.64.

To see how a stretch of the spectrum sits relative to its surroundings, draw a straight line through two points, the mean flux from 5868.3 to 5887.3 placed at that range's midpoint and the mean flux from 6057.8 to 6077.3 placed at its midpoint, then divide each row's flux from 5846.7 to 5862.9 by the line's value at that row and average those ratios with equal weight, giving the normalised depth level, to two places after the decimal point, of 1.05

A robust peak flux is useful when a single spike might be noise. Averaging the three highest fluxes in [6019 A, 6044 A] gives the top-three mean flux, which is 1.82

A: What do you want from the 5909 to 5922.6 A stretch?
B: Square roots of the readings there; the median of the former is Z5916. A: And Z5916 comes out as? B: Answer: 1.33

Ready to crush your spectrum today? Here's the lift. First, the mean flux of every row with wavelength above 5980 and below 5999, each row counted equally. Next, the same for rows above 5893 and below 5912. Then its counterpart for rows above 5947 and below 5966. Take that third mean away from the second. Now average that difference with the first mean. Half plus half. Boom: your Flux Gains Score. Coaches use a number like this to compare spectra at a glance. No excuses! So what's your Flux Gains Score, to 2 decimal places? 0.80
